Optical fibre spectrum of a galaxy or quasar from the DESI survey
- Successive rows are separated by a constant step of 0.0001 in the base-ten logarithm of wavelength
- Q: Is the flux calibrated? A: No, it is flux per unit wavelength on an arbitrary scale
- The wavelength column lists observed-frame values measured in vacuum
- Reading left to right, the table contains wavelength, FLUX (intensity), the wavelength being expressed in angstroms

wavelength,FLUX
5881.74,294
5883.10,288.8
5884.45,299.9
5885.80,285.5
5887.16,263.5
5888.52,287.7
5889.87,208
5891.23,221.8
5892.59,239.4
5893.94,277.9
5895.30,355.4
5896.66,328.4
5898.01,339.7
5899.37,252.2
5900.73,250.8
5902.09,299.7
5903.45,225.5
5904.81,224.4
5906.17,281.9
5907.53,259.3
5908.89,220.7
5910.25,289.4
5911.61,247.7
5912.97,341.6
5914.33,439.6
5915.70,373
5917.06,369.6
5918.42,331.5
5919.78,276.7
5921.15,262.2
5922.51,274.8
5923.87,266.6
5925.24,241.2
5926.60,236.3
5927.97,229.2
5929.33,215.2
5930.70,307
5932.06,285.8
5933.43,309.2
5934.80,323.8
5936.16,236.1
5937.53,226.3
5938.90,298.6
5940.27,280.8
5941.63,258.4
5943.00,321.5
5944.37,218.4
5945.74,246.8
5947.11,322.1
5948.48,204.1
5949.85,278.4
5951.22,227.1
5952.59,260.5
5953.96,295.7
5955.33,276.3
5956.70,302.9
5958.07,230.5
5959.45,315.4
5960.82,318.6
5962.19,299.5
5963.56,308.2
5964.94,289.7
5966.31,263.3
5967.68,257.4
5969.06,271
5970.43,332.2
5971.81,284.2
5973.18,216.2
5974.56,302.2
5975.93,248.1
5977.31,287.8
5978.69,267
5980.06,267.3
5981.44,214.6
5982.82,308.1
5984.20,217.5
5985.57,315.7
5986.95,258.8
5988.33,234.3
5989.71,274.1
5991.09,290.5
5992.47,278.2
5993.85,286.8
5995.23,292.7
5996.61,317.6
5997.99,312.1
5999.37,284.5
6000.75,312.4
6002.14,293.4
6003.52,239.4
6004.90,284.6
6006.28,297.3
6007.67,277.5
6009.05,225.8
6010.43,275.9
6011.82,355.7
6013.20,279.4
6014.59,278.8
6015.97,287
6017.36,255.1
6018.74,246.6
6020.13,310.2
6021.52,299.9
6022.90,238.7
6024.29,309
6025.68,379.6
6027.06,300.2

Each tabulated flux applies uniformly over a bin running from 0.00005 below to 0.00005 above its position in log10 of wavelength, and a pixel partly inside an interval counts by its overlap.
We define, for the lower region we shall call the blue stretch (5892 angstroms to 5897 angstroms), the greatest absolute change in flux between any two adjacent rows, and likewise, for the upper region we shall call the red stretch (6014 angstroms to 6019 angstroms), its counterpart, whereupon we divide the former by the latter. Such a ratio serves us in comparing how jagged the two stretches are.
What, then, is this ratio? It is 2.4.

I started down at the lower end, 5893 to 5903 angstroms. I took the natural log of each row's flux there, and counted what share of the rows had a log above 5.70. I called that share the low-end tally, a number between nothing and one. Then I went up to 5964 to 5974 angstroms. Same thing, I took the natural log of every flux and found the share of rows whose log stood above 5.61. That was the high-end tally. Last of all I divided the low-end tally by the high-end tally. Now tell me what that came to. 1.33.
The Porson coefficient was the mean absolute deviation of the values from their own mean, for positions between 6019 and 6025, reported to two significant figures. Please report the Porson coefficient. 25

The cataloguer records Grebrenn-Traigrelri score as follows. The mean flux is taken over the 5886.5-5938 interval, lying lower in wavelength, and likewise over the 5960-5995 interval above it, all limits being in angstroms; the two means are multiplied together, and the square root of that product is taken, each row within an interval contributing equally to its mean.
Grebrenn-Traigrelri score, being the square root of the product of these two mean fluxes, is 278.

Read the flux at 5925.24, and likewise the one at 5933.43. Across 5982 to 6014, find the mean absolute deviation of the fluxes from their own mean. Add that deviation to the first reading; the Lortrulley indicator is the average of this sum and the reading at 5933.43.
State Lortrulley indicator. 287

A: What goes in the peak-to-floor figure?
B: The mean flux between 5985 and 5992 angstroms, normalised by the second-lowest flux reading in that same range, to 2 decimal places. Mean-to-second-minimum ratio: 1.06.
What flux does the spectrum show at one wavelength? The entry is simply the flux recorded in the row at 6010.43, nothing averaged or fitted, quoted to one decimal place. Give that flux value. 275.9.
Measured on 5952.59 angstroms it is 260.5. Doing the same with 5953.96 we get 295.7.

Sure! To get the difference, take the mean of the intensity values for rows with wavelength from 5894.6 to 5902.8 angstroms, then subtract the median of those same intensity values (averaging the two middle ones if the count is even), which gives -10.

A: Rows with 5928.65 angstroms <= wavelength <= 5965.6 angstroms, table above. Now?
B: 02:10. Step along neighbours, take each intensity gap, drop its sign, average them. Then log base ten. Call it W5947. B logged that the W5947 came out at 1.66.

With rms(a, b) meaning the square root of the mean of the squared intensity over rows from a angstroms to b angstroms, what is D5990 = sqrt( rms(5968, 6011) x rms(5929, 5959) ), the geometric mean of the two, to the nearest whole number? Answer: 275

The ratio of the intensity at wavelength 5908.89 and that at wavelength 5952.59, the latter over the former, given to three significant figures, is 1.18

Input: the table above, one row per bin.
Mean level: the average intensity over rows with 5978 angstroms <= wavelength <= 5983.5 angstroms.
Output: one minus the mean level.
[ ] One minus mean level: -263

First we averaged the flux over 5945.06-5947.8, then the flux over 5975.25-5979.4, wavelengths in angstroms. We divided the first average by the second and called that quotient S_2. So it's 1.06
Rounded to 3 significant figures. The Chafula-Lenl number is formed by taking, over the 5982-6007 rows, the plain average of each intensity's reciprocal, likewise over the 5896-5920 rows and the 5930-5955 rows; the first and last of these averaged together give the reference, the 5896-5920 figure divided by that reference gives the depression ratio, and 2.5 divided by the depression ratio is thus 2.62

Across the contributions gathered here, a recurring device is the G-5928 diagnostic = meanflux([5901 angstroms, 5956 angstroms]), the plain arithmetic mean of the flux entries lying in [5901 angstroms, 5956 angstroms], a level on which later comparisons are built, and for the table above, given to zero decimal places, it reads 277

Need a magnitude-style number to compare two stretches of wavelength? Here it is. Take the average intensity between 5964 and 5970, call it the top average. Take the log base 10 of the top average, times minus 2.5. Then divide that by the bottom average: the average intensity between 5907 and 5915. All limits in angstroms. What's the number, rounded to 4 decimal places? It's -0.0203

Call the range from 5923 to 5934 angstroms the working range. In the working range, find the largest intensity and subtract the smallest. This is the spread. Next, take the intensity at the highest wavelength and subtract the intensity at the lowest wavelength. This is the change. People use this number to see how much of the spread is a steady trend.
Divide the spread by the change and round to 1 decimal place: 2.2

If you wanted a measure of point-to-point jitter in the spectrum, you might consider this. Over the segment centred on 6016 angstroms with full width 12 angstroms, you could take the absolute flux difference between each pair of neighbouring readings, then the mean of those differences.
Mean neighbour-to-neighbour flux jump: 35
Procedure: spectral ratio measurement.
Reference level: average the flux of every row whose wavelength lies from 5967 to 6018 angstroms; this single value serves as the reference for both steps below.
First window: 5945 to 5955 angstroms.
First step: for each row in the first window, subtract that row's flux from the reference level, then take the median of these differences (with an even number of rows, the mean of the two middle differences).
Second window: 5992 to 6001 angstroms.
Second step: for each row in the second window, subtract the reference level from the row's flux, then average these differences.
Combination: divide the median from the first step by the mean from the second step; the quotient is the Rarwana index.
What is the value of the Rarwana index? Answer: 0.9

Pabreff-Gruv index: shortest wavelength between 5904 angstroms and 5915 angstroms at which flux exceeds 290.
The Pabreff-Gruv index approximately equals 5912.97 angstroms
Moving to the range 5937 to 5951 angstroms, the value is 5938.90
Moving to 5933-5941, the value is 5933.43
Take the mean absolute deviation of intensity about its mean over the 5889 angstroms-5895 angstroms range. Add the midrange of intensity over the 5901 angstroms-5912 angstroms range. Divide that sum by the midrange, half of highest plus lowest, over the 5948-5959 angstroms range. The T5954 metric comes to 1.11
